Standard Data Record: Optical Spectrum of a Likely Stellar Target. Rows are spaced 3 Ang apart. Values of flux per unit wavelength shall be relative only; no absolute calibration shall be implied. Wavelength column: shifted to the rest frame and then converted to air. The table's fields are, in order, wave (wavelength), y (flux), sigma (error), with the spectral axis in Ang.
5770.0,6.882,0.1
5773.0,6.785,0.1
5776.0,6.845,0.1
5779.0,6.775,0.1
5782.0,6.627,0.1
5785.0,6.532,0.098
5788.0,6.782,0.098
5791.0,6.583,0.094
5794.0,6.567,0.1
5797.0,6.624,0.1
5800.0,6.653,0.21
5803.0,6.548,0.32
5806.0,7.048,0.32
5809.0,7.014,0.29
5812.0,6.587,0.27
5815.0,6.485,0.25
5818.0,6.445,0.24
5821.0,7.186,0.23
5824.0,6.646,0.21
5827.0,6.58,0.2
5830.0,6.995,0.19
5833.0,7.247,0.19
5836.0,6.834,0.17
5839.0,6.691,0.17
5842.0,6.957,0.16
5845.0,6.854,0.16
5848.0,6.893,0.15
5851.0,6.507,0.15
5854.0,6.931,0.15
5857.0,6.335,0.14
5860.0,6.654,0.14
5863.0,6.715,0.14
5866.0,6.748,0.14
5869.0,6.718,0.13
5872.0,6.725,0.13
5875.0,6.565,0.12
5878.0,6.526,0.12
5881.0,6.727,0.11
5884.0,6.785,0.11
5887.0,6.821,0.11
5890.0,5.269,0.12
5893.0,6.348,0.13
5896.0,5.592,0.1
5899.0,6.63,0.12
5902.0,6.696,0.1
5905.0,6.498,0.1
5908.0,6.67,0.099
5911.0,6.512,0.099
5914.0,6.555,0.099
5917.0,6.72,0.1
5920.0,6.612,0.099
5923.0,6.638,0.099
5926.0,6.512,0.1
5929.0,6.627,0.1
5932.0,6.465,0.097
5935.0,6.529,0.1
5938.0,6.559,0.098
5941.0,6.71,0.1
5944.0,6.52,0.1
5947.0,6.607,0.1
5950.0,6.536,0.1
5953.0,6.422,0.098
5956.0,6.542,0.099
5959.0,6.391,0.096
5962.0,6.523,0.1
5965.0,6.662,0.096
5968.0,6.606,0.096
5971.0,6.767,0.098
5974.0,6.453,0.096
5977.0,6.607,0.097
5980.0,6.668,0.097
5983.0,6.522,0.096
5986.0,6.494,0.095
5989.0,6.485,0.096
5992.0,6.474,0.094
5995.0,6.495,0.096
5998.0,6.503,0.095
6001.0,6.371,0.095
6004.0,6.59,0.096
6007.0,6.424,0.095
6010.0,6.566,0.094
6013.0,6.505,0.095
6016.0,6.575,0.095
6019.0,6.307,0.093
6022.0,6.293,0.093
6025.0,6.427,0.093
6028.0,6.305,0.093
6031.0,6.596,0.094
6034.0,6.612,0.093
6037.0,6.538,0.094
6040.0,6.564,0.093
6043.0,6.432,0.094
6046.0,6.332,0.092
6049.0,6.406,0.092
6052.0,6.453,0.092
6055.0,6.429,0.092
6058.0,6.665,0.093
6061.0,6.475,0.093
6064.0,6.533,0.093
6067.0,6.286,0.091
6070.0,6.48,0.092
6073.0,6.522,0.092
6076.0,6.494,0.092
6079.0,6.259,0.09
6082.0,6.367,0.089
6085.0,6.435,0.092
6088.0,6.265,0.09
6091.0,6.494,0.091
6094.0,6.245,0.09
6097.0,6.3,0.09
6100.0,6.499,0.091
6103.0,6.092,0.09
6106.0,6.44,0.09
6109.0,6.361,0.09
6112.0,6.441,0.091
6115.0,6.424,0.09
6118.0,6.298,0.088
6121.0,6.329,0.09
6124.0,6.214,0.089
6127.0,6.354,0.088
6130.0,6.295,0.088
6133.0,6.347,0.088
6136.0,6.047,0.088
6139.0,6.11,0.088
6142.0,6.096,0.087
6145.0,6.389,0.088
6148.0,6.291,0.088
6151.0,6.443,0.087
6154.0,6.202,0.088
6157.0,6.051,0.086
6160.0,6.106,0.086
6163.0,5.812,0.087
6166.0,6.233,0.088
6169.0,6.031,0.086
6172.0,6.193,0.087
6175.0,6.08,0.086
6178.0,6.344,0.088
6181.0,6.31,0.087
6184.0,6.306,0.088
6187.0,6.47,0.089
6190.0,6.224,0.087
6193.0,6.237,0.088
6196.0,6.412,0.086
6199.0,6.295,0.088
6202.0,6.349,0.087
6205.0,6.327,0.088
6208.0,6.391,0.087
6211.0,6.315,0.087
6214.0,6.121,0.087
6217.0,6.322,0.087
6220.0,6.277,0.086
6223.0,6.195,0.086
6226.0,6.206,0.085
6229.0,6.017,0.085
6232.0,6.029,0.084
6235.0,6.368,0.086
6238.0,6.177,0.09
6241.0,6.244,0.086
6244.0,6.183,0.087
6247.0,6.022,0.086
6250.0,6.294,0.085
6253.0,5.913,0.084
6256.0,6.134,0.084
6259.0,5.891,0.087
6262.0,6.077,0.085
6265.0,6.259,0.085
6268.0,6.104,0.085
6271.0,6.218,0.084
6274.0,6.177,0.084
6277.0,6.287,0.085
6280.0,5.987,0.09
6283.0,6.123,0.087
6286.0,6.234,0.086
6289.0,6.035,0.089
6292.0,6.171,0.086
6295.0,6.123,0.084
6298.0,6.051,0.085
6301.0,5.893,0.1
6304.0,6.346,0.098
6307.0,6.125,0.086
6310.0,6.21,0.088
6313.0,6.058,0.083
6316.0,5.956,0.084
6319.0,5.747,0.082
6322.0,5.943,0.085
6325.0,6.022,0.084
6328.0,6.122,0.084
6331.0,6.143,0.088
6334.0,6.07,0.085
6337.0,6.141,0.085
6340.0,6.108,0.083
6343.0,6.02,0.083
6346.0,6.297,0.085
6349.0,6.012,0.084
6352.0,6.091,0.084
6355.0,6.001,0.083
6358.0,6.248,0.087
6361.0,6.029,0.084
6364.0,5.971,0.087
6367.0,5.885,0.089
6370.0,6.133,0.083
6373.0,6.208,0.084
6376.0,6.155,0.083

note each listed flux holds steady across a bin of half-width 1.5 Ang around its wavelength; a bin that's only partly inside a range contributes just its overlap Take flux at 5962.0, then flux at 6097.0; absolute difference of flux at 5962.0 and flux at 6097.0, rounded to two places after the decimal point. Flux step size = 0.22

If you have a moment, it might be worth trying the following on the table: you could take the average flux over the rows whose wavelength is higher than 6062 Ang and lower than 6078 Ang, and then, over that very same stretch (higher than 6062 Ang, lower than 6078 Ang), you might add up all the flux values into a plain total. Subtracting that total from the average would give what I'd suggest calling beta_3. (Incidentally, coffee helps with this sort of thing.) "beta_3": -26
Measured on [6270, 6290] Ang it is -37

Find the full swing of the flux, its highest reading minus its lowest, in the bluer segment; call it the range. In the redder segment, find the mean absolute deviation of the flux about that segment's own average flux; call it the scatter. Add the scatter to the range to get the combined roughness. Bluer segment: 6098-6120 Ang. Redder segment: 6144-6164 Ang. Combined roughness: 0.57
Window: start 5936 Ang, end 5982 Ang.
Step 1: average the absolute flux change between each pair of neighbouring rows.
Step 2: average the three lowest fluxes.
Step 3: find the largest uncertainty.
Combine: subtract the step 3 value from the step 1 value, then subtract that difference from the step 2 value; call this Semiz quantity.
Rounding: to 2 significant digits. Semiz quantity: 6.4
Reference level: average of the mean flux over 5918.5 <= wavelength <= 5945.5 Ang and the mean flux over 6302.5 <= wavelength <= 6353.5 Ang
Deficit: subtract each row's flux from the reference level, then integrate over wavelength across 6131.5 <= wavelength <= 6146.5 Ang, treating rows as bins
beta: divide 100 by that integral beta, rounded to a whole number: 51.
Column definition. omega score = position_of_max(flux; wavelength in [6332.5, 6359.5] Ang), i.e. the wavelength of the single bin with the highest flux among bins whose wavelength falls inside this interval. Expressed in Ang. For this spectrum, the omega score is 6346.0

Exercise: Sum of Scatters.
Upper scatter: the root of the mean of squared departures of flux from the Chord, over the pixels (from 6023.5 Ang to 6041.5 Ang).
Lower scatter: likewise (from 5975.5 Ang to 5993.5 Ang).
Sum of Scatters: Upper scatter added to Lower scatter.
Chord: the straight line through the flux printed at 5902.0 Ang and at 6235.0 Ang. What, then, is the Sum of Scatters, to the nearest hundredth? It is 0.23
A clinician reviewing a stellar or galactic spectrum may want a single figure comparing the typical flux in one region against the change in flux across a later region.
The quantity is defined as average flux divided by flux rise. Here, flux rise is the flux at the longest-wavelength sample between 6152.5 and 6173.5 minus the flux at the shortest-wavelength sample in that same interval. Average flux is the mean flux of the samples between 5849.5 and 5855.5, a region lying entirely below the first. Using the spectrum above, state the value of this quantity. -747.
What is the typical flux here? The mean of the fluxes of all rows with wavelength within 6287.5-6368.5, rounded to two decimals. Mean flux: 6.07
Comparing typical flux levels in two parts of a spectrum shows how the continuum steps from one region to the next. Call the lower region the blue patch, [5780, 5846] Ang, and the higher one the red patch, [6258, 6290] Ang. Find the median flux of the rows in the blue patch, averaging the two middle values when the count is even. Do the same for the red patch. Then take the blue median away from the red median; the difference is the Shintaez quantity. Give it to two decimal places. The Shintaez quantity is -0.53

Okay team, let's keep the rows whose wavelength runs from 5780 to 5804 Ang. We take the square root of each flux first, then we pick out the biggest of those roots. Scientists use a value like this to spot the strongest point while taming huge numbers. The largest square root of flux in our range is 2.60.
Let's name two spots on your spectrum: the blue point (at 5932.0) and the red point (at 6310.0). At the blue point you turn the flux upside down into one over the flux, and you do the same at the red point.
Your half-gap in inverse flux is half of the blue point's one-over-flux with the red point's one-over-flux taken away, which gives -0.003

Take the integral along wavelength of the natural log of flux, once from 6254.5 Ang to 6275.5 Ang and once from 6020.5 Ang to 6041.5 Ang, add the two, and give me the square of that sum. 5972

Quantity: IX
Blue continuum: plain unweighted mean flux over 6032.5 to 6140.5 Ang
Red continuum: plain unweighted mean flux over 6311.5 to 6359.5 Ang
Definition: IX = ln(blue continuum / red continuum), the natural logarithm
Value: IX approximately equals 0.052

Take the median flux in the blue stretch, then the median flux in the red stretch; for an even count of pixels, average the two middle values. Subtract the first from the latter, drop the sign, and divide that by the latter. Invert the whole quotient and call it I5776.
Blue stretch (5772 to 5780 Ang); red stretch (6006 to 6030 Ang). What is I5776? 18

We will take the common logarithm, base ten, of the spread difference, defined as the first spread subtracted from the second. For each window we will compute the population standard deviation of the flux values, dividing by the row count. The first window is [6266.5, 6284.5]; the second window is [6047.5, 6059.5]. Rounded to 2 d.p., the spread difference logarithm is -2.05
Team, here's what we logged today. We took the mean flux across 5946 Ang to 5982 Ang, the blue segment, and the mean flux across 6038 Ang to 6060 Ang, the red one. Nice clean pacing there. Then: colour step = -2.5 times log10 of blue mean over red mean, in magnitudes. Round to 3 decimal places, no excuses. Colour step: -0.016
